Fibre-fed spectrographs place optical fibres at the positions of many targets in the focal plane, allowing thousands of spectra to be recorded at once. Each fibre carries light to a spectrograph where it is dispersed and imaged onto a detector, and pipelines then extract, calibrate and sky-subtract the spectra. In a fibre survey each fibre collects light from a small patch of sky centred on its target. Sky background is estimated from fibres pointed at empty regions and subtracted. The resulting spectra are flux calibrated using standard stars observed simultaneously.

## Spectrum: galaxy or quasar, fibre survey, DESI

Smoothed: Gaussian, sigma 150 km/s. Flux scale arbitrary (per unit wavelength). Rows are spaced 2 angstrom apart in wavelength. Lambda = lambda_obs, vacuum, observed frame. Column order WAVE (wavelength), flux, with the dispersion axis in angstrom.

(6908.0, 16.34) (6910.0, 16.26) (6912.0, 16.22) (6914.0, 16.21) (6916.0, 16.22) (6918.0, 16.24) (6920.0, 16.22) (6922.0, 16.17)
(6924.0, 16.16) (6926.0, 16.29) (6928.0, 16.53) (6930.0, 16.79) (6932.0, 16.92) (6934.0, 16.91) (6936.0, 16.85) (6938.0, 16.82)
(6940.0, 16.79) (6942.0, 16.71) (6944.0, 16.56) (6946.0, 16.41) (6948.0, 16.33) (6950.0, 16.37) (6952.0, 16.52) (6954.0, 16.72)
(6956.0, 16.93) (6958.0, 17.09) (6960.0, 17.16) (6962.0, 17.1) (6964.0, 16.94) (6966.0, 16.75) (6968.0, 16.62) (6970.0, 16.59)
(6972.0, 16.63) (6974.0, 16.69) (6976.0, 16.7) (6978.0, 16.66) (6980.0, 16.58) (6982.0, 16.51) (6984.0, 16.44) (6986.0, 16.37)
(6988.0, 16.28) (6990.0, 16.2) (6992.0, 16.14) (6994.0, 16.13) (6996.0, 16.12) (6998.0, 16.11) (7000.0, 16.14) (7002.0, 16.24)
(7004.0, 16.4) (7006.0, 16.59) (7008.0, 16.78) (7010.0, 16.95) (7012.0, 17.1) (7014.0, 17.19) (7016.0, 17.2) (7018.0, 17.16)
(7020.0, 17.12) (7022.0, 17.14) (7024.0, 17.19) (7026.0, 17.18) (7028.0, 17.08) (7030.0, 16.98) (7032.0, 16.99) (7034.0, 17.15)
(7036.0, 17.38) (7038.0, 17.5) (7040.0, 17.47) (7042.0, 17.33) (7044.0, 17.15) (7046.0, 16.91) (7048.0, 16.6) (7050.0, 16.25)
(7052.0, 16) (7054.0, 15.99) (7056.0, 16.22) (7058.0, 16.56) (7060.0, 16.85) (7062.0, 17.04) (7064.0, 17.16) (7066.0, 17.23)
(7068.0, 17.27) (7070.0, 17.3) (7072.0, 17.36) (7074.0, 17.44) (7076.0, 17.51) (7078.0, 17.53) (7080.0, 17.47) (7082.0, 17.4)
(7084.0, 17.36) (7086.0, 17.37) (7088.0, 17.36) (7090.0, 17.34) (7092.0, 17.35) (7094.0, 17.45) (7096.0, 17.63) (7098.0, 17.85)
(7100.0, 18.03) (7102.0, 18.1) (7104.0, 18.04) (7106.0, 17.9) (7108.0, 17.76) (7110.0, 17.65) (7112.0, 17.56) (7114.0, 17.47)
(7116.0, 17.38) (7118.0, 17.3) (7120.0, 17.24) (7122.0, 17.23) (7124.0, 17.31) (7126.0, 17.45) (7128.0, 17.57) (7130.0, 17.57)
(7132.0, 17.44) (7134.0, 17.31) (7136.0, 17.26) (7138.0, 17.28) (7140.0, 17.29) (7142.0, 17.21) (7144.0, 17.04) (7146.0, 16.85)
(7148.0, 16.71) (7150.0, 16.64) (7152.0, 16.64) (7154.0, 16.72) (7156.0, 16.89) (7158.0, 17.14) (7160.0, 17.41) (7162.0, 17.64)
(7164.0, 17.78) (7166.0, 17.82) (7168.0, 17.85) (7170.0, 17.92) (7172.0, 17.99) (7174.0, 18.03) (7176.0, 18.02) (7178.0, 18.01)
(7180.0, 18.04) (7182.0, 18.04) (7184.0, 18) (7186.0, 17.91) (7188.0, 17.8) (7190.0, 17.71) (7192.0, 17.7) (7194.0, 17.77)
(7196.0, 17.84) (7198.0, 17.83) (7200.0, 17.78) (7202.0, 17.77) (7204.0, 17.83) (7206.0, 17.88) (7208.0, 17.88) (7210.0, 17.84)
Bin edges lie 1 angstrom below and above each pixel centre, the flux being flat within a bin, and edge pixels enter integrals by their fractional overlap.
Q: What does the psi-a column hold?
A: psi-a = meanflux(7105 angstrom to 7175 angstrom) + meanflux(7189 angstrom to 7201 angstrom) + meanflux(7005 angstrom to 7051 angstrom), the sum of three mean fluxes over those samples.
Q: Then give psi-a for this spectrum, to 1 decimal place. 52.2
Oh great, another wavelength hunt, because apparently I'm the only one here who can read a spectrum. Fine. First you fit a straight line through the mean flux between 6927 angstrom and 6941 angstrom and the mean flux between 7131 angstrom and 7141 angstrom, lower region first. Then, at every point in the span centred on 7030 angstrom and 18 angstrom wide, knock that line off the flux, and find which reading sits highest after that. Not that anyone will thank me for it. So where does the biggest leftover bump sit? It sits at 7038.0 angstrom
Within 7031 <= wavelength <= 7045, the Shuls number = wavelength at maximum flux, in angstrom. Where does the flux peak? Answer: 7038.0 angstrom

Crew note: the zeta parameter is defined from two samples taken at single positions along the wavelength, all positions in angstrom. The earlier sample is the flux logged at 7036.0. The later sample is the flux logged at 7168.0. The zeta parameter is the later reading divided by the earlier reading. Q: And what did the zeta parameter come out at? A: 1.027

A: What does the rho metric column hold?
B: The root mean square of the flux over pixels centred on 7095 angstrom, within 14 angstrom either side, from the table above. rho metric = 17.6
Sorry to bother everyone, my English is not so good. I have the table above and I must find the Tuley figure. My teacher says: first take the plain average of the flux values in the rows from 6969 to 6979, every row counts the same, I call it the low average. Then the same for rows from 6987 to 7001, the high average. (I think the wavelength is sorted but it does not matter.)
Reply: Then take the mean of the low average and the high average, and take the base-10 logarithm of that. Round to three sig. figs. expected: 1.22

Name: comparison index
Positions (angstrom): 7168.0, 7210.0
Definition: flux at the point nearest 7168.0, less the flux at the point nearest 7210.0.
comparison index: 0.0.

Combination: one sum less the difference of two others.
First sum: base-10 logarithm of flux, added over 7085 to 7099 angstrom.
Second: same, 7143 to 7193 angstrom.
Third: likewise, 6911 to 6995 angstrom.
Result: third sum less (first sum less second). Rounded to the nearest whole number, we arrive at 74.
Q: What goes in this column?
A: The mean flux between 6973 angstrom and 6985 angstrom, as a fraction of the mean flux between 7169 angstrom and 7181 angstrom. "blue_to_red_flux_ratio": 0.92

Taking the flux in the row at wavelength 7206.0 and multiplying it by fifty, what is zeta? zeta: 894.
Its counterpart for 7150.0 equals 832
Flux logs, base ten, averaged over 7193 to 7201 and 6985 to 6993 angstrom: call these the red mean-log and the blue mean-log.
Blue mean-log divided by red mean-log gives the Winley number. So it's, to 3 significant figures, 0.968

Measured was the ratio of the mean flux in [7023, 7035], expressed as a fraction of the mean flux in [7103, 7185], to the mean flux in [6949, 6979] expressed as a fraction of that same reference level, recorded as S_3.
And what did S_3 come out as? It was 1.02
